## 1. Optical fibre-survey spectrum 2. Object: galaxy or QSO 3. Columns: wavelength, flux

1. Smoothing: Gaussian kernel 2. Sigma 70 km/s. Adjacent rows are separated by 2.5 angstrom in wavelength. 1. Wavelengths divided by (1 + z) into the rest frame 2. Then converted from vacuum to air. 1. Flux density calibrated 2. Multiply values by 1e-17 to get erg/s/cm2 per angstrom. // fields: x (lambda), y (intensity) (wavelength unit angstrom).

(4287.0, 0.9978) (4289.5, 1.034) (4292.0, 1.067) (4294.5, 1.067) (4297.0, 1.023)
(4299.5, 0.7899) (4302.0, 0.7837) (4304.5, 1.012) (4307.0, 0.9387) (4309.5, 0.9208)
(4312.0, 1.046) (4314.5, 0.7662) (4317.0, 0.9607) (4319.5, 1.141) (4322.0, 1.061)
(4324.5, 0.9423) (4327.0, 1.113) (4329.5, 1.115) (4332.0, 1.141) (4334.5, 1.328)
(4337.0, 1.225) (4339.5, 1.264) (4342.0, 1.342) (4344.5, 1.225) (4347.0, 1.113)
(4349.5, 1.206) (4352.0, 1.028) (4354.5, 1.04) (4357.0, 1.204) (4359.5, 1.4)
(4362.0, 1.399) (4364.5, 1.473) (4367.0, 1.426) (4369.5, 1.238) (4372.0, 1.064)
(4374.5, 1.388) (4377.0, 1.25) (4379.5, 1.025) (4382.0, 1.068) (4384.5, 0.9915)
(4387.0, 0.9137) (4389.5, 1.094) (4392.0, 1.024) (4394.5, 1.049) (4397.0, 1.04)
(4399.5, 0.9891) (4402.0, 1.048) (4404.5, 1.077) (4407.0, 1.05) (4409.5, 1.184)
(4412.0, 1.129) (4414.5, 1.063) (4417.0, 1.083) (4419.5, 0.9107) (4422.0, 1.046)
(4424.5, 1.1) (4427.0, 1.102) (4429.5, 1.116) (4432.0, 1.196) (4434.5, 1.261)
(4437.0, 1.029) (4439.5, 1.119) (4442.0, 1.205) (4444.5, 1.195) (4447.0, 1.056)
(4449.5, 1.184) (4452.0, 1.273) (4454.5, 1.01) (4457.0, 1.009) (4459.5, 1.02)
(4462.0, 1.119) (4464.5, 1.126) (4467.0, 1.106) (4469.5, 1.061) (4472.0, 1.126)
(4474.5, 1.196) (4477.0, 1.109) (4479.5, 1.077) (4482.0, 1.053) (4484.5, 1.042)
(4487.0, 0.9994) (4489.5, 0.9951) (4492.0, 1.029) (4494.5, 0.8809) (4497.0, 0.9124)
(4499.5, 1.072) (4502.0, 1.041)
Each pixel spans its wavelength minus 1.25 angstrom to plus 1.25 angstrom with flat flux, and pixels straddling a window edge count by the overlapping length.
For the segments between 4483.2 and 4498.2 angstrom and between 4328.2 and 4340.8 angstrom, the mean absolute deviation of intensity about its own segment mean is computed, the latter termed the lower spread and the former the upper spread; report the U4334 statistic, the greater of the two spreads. 0.069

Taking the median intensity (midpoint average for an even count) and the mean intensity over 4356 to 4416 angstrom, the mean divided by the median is 1.07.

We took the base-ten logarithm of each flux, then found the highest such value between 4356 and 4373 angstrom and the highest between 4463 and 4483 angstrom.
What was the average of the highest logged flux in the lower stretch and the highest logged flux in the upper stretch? 0.12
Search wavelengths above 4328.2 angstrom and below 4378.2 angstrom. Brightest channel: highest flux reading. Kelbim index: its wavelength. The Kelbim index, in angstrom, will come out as 4364.5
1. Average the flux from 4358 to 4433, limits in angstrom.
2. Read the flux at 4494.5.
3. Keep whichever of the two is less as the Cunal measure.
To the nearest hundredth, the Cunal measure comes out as 0.88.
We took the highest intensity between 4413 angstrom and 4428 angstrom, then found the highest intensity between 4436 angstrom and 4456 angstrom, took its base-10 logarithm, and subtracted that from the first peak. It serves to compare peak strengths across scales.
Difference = 1.00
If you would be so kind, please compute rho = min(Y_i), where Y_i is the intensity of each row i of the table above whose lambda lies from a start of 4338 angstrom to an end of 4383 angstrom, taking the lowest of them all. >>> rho 1.025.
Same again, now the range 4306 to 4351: 0.7662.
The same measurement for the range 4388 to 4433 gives 0.9107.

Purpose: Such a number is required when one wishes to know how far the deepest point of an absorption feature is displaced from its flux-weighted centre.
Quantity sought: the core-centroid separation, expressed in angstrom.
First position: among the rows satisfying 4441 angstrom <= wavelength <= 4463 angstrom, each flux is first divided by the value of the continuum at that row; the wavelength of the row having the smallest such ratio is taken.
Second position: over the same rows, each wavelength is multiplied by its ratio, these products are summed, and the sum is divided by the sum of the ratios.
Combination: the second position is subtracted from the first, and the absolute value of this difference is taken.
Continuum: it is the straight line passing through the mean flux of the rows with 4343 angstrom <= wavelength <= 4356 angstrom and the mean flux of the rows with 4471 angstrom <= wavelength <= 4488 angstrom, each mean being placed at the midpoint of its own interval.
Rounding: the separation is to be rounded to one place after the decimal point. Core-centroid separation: 5.3 angstrom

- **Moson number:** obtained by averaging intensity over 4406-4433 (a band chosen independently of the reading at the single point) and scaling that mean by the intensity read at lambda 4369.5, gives 1.3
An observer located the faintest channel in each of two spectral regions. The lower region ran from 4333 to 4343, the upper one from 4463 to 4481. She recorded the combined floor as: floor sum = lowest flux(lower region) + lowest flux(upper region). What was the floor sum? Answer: 2.29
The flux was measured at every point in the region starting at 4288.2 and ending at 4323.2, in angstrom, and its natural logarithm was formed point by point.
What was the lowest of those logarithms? -0.27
